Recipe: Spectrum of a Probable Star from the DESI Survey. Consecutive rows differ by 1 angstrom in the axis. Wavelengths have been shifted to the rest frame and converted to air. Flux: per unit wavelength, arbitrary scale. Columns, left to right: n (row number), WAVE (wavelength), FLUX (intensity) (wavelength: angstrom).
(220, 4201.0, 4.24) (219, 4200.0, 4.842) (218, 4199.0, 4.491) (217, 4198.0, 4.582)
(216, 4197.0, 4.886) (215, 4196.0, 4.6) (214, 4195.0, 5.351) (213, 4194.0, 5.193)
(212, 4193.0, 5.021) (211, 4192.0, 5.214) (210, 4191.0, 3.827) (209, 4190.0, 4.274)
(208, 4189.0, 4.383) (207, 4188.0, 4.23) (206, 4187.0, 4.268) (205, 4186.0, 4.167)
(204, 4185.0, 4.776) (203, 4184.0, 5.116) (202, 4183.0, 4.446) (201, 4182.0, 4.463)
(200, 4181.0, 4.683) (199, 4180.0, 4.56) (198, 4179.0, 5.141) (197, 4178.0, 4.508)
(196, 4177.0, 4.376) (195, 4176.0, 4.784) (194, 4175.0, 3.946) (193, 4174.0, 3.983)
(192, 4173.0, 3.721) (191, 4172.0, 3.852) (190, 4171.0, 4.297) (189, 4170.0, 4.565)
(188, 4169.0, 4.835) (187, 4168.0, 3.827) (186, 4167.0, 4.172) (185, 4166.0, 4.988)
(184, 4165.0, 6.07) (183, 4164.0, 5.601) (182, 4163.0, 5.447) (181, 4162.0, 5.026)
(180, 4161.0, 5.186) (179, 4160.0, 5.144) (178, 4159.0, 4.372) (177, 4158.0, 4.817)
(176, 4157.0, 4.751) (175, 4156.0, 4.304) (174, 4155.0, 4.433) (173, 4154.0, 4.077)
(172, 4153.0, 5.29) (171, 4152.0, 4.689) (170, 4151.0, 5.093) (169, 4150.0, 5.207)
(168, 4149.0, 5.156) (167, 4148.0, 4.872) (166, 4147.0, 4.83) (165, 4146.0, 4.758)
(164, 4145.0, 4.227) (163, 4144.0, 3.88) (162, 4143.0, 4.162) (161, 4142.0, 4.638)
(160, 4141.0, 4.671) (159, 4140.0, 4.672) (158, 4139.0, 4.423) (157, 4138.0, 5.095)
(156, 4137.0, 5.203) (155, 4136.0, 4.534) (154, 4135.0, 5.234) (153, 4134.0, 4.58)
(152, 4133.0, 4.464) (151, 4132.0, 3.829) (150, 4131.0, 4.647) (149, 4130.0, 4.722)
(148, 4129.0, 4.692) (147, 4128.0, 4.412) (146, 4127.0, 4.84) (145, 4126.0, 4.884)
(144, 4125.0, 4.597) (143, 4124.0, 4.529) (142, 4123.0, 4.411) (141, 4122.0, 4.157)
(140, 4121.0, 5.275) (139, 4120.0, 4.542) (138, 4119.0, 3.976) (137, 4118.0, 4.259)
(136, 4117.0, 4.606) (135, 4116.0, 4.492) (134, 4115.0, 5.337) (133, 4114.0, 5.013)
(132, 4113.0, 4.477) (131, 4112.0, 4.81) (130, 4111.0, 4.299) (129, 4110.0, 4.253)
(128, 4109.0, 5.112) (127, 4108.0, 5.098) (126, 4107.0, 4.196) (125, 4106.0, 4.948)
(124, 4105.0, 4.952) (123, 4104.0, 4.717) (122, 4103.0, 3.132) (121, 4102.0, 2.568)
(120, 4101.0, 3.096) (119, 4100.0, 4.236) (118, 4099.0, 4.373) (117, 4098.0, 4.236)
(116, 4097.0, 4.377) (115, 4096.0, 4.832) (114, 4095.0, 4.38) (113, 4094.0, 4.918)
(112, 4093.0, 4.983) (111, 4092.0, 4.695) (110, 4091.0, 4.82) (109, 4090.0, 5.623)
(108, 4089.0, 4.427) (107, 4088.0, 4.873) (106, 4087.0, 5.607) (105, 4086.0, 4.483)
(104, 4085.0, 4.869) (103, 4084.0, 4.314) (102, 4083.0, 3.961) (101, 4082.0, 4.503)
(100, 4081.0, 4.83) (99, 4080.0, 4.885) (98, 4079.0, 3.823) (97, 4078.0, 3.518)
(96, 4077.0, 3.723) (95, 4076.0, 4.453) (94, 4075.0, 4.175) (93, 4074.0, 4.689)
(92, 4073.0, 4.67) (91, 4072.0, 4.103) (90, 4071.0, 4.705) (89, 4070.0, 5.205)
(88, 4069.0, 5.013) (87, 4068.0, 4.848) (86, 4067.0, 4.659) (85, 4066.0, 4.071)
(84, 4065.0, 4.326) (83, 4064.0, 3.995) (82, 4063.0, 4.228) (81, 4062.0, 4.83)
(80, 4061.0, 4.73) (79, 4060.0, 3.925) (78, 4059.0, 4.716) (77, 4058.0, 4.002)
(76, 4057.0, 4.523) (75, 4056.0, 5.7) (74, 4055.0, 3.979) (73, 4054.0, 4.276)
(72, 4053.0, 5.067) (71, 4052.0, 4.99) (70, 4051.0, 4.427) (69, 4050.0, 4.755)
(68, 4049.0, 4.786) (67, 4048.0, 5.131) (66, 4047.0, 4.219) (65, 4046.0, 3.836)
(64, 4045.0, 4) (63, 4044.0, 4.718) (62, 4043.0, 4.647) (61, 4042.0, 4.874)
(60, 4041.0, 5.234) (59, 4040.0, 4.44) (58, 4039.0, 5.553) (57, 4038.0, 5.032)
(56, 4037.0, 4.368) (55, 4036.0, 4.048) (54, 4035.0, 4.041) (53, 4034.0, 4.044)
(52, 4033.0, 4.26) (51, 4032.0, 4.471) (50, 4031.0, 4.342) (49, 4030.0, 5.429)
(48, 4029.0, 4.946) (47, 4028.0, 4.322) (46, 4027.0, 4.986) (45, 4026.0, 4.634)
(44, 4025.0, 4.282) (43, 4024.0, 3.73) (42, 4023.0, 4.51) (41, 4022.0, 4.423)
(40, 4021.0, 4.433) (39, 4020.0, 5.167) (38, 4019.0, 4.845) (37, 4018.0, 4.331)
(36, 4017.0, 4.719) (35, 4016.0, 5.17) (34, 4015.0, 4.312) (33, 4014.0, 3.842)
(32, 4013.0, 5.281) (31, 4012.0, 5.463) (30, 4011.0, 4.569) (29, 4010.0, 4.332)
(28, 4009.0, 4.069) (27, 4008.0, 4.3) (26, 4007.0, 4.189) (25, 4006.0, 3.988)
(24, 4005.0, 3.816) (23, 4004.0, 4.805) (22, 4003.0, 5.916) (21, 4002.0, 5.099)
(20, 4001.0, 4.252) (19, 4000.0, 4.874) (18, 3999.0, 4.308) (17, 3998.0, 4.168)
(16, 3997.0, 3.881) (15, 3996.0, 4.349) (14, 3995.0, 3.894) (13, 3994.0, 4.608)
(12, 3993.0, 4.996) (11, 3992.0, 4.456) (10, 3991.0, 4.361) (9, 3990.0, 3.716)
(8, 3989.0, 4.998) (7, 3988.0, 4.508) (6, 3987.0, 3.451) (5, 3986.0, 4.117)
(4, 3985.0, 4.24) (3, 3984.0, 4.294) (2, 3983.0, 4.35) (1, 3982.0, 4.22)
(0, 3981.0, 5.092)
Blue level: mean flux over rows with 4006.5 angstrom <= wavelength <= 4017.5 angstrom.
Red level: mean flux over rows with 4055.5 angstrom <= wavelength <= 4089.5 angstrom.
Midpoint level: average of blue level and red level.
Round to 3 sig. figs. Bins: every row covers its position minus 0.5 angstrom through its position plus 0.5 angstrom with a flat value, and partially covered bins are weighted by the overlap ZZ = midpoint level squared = 20.6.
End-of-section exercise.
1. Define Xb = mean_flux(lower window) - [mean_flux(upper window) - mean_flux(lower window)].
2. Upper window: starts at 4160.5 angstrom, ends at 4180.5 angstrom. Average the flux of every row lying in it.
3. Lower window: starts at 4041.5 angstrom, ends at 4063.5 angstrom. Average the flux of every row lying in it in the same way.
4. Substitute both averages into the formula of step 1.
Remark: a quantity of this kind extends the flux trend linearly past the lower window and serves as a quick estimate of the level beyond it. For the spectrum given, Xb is 4.5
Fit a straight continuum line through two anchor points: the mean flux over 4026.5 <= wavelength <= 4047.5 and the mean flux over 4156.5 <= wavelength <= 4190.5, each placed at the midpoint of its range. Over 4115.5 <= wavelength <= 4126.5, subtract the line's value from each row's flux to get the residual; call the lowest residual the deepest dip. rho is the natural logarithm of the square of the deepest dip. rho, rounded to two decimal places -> -0.97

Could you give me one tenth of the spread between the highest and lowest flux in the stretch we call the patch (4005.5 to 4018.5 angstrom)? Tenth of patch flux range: 0.16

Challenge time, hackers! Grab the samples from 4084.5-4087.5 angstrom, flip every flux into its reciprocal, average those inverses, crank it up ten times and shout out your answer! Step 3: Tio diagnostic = 2.02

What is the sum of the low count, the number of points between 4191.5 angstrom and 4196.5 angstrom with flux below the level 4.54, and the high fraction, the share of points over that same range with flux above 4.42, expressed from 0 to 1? 1.0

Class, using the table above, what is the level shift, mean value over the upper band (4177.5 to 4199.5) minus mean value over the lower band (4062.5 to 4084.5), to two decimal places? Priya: 0.25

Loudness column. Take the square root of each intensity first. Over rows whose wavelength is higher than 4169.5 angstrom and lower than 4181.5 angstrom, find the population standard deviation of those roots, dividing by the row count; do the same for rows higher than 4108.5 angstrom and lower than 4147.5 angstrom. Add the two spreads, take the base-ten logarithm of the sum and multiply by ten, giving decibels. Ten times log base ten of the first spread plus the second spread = -7.37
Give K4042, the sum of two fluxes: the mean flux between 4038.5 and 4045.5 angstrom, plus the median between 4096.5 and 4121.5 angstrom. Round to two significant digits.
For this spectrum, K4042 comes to 9.3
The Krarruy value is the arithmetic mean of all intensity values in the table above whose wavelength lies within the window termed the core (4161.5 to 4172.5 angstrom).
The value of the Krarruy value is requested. 4.79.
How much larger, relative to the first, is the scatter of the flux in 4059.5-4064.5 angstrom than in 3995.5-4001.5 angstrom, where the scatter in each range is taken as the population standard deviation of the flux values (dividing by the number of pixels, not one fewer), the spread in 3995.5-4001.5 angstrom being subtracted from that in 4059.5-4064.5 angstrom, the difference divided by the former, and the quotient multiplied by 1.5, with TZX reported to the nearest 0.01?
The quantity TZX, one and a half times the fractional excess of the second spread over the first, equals 0.39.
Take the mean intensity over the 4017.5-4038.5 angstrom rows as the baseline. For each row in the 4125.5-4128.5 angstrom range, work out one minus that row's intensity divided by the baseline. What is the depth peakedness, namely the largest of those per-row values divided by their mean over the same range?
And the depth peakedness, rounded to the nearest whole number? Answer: 0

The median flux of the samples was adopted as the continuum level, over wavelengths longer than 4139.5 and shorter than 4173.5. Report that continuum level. 4.72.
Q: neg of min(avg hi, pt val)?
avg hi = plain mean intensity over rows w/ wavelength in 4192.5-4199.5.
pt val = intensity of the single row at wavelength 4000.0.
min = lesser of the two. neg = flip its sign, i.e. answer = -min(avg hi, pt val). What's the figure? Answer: -4.87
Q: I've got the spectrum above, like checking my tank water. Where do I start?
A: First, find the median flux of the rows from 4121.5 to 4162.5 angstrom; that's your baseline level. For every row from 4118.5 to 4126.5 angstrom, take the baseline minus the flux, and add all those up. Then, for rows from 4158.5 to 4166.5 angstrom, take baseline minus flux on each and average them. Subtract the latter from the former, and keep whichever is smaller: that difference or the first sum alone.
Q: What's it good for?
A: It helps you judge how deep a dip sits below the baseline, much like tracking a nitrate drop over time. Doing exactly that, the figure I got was 1.0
